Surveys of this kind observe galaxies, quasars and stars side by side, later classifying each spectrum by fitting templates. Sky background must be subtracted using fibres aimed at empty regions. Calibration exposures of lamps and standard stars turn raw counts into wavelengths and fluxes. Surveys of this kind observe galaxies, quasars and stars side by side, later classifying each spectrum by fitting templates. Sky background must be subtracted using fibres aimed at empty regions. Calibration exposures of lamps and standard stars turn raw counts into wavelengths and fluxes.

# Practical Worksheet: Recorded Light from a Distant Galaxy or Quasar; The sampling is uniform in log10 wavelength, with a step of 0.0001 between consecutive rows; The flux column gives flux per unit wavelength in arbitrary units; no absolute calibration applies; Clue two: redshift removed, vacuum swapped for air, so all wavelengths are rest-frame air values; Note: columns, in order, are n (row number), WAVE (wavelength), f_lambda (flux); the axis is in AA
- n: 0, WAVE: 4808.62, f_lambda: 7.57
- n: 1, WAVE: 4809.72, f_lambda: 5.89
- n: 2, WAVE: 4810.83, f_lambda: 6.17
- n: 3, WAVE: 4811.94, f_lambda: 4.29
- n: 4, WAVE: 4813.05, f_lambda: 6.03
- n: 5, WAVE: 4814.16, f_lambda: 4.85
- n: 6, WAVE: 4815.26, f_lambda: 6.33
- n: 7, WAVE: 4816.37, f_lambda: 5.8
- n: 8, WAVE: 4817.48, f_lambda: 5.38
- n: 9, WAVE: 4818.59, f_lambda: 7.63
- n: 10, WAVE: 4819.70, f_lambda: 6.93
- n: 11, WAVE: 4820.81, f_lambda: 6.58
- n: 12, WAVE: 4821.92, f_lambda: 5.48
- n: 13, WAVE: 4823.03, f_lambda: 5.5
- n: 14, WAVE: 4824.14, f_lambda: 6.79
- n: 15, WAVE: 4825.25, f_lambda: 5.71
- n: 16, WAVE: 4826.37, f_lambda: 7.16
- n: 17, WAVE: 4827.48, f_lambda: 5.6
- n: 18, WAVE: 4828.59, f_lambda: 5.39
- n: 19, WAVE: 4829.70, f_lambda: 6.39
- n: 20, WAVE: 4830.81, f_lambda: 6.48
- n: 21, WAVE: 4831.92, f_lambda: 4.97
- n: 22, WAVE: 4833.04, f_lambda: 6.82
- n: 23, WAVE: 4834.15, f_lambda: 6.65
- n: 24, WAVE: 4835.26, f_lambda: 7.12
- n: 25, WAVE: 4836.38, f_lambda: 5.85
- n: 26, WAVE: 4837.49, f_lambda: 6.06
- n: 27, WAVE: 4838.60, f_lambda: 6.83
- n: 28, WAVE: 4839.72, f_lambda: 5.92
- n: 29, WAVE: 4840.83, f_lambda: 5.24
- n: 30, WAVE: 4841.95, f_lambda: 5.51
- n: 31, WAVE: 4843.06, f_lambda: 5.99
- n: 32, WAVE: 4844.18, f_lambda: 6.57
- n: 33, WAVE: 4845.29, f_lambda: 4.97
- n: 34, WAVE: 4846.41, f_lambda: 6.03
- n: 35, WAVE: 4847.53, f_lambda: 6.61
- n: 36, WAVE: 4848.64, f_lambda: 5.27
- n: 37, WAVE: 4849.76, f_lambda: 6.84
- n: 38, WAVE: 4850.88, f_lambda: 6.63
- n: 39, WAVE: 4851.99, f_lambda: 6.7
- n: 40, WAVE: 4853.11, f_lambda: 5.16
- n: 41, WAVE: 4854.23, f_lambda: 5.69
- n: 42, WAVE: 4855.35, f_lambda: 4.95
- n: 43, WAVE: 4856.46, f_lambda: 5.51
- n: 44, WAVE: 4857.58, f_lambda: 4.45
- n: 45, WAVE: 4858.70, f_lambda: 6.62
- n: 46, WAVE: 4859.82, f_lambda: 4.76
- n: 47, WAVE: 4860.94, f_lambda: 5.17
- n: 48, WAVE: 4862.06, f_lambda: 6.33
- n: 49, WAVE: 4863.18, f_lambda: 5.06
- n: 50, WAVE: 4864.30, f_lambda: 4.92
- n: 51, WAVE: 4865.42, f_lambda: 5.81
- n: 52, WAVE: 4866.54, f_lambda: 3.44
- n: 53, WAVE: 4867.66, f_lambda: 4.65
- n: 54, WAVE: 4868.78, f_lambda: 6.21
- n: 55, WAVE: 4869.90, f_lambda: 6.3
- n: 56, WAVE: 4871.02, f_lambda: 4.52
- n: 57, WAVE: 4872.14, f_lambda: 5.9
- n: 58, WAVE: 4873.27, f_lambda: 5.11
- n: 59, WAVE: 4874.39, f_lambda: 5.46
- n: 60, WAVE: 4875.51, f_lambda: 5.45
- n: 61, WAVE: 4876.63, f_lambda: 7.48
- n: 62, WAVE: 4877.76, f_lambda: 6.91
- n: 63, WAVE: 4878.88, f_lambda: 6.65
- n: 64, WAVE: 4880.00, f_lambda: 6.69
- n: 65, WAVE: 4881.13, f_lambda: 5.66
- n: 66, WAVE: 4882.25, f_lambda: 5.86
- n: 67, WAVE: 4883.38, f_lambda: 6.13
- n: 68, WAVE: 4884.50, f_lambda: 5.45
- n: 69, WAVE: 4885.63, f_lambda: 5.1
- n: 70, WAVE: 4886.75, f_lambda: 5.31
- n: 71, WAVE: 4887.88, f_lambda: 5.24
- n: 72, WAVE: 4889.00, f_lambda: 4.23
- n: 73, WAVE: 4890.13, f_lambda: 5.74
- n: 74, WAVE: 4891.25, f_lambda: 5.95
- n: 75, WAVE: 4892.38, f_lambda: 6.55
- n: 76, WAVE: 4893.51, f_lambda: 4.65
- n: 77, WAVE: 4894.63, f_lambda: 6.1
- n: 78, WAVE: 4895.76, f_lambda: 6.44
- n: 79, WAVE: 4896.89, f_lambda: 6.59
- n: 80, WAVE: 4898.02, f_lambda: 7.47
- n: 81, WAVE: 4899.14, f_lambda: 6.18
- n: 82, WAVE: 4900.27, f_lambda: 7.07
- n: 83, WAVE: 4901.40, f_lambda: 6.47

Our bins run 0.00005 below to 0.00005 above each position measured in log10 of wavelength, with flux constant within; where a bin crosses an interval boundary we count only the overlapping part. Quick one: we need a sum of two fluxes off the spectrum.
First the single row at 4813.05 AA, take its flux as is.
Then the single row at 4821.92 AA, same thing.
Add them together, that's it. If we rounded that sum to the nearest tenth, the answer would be 11.5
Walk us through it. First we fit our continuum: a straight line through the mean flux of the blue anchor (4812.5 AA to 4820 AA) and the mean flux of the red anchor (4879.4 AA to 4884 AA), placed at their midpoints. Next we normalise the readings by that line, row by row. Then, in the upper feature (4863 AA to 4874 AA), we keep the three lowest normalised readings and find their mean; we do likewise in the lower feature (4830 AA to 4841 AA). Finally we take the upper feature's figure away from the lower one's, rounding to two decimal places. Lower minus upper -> 0.19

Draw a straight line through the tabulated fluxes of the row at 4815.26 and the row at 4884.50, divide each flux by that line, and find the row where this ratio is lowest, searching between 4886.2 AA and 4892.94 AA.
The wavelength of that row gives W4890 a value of 4889.00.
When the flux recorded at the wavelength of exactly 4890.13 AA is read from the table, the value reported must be 5.74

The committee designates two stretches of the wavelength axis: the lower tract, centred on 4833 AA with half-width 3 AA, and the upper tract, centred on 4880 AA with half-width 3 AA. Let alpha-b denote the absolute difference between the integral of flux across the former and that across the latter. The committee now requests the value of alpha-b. 0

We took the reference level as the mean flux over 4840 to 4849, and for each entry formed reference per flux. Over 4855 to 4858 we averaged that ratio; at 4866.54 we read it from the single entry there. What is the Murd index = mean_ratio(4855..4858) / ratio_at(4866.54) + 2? 2.7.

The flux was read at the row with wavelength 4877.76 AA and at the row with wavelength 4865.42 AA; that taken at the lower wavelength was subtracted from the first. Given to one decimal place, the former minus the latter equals 1.1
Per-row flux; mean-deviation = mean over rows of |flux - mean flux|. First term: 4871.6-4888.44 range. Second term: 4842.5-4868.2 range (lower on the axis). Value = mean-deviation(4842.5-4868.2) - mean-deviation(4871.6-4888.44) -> 0.16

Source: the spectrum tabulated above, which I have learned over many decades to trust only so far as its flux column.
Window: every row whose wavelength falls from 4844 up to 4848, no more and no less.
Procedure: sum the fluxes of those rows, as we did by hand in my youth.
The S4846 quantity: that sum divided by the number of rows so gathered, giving 6.0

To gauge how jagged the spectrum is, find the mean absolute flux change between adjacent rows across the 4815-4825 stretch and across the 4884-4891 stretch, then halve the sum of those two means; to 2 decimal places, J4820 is 0.73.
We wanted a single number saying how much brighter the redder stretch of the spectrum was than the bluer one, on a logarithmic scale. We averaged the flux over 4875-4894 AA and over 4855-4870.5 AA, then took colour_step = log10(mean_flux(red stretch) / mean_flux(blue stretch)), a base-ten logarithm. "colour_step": 0.041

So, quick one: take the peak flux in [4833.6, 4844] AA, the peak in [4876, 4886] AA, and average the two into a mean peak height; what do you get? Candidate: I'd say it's 7.3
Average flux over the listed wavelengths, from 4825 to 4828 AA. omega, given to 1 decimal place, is 6.2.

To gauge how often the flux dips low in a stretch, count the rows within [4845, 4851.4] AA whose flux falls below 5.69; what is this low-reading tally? 2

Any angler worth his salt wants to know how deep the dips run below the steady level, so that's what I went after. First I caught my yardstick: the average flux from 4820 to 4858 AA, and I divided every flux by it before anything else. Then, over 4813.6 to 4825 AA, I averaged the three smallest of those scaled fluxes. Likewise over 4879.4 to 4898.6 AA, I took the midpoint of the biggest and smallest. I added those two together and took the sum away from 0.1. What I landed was -1.75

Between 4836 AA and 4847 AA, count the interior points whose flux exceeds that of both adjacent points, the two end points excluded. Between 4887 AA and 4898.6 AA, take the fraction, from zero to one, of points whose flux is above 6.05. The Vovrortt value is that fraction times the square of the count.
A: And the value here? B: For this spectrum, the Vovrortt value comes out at 2.0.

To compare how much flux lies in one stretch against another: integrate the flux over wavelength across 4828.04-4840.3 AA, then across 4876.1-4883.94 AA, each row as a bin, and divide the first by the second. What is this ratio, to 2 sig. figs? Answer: 1.5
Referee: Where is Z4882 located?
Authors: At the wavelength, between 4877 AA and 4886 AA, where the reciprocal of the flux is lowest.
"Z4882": 4877.76 AA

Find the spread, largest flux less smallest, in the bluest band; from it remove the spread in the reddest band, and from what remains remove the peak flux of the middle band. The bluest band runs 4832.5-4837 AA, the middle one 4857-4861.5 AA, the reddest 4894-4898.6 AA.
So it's -6.7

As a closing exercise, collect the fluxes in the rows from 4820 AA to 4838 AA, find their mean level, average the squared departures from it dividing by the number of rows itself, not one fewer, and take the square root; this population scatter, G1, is 0.65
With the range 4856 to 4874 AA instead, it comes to 0.83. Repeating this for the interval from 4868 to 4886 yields 0.74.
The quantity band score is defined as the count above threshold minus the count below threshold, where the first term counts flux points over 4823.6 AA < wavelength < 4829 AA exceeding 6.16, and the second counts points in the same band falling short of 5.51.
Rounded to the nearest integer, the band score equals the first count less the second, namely 1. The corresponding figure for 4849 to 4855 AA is 2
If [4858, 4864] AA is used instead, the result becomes -1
